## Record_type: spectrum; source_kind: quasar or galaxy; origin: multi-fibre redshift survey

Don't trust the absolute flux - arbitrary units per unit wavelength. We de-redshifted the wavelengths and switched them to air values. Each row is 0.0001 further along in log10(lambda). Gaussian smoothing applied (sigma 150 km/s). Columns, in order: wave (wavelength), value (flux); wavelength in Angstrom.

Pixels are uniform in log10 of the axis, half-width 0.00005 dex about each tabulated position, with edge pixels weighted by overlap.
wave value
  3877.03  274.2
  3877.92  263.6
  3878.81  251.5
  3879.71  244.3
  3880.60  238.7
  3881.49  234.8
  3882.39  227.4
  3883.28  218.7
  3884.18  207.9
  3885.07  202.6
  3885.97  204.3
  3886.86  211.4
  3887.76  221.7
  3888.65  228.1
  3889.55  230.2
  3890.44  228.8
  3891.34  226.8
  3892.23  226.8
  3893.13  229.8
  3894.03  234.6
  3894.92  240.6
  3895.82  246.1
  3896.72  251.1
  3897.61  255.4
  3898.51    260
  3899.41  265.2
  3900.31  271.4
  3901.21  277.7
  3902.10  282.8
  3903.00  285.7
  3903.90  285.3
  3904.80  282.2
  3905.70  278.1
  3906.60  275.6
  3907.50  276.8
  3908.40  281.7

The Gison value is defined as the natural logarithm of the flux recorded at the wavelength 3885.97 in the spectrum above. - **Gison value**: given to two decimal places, 5.32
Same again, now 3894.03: 5.46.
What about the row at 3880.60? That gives 5.48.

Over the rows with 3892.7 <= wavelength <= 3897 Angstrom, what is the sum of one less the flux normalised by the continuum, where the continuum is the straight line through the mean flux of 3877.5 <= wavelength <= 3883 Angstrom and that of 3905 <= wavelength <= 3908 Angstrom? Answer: 0.41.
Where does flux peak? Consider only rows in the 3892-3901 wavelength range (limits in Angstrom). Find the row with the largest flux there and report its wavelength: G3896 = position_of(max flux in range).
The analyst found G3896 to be 3900.31 Angstrom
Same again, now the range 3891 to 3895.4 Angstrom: 3894.92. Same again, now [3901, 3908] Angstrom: 3903.00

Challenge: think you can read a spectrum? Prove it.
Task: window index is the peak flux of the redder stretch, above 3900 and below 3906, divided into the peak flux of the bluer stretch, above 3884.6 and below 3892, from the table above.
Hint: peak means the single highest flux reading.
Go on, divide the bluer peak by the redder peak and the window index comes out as 0.81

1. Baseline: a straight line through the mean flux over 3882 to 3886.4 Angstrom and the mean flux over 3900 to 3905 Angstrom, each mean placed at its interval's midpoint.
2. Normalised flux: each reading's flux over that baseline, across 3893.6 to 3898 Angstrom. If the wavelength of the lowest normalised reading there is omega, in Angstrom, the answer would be 3894.03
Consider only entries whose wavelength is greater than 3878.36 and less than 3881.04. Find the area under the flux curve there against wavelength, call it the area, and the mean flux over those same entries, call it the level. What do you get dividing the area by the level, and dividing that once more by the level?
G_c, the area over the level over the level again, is 0.0109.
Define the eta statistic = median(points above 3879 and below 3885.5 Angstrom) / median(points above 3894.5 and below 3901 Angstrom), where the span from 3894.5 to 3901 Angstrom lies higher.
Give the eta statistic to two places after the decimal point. 0.89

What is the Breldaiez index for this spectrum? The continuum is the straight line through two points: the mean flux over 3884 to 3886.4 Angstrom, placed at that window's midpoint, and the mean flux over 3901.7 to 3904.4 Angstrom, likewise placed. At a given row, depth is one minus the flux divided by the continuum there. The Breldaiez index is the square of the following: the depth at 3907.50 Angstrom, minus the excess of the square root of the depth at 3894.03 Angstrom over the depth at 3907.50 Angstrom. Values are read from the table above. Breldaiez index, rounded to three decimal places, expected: 0.000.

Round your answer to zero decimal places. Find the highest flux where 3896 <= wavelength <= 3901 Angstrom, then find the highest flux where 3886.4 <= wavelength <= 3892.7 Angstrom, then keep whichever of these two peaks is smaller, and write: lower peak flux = 230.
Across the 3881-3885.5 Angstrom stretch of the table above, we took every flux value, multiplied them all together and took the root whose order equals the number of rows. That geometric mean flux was 218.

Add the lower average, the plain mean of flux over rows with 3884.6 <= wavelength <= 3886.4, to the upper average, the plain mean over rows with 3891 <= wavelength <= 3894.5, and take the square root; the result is 20.8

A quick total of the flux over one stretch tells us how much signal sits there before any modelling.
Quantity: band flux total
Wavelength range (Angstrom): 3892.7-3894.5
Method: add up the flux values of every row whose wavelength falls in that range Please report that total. 464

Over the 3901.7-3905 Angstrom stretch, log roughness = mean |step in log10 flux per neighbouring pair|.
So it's 0.003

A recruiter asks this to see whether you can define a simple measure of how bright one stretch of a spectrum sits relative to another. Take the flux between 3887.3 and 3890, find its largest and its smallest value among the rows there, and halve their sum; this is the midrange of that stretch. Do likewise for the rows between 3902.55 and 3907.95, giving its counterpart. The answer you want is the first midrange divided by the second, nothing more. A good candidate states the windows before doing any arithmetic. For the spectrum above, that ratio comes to 0.81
